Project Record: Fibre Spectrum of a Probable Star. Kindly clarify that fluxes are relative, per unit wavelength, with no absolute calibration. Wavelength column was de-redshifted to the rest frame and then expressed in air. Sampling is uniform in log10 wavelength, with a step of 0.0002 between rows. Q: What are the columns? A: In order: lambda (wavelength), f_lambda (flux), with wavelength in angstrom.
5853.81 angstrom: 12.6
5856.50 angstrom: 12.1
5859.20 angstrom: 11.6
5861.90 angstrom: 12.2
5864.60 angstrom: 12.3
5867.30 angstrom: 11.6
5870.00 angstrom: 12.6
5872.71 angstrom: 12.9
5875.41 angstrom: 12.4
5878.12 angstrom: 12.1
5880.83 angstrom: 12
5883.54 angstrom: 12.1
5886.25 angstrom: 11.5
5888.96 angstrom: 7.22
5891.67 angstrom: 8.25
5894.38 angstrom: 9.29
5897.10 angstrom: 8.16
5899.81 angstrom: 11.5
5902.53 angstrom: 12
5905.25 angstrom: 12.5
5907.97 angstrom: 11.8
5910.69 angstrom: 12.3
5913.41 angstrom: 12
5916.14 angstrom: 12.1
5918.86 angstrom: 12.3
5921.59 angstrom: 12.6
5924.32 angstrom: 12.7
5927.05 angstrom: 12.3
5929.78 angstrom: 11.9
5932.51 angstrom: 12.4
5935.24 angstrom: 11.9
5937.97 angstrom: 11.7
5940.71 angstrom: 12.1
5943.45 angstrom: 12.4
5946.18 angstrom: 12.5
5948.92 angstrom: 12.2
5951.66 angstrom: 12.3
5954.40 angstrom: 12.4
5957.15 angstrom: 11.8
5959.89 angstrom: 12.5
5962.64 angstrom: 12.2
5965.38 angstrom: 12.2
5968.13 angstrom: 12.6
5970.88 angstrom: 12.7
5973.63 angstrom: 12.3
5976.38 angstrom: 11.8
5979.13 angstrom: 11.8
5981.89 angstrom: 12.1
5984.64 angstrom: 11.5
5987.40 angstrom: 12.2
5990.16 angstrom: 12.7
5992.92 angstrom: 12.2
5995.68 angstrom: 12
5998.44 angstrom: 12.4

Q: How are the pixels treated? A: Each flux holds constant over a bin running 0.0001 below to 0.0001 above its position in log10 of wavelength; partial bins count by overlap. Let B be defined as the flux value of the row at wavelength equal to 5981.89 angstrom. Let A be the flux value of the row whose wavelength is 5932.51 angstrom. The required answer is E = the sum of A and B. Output 24.50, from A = 12.4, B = 12.1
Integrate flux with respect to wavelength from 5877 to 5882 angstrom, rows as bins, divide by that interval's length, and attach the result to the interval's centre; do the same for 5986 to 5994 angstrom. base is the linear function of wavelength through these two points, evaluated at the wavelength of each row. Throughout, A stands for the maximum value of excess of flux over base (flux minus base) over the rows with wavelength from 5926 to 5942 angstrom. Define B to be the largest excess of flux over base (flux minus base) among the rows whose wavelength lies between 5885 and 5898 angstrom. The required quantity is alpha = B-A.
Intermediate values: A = 0.20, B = -0.56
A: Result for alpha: -0.8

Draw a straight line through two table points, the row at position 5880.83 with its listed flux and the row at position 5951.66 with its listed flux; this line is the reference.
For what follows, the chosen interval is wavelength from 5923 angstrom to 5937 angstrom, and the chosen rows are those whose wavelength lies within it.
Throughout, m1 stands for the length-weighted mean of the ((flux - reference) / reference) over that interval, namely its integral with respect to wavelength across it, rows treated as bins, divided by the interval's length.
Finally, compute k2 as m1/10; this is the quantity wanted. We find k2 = 0.0001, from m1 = 0.001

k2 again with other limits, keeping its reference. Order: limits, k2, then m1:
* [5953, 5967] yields -0.0009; -0.009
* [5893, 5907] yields -0.0113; -0.113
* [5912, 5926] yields 0.0015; 0.015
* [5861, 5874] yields 0.0032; 0.032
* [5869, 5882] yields 0.0035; 0.035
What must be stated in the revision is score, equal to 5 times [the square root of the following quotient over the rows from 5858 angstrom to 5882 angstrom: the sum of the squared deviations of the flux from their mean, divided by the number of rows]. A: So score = 2.0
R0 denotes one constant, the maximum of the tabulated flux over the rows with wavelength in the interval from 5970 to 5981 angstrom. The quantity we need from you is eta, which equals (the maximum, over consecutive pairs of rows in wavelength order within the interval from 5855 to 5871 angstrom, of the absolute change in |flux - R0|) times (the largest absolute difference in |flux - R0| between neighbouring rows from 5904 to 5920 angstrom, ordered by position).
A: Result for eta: 0.70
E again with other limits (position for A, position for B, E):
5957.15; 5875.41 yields 24.20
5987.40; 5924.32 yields 24.90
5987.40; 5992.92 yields 24.40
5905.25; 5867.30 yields 24.10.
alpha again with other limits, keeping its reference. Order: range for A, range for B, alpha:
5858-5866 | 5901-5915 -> 0.1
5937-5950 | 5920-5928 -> 0.3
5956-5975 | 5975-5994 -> -0.1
